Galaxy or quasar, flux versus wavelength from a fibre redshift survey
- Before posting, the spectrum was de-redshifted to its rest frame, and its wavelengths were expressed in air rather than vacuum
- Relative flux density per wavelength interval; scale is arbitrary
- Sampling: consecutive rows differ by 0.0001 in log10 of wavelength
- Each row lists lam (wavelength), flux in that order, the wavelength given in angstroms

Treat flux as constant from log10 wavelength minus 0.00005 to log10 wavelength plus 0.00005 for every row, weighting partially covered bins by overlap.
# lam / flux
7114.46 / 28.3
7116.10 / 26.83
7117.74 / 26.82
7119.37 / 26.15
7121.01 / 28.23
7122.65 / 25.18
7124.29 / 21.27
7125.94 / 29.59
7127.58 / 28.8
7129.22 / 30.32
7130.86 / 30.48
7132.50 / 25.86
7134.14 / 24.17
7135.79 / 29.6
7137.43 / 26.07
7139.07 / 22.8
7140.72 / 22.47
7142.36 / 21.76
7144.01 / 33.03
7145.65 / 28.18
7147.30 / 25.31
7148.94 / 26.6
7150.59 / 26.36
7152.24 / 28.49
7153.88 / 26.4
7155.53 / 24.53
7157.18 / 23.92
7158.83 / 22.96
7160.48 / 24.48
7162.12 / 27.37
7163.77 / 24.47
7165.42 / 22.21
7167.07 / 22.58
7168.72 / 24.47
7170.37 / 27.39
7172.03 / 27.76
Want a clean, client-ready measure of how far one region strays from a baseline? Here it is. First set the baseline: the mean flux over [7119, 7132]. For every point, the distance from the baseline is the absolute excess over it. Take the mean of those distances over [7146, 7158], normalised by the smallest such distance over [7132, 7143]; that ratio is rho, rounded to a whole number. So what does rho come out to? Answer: 1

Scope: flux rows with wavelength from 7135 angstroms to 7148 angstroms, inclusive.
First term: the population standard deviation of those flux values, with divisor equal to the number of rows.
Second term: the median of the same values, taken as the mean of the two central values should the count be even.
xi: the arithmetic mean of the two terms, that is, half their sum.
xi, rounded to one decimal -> 14.7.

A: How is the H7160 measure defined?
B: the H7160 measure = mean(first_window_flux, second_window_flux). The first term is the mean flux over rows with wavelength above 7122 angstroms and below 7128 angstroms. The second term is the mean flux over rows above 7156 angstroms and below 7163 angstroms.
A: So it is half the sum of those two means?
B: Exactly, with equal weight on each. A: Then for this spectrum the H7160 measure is 25.4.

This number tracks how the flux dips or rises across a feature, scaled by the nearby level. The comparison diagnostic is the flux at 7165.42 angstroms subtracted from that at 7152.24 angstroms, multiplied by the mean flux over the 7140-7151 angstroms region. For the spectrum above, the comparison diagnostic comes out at 165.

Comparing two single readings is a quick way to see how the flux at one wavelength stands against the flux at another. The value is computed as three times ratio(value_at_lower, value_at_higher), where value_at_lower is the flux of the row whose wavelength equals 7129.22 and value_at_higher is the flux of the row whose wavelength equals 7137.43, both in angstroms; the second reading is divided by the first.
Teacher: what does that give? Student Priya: 2.58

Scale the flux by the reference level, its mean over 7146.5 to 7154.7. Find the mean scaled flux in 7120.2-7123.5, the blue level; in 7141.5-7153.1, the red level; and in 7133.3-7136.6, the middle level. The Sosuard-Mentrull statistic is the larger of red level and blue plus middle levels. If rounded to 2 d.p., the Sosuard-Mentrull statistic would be 2.01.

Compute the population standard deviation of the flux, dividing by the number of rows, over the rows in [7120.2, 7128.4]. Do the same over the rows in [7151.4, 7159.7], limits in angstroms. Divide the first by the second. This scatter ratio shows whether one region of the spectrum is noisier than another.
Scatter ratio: 1.6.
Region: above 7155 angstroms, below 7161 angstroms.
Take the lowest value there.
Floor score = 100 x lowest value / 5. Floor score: 459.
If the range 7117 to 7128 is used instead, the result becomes 425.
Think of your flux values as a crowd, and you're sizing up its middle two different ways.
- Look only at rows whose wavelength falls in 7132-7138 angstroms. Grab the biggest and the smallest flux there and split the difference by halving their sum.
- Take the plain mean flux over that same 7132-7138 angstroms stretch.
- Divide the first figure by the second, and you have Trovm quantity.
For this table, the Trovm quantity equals 1.02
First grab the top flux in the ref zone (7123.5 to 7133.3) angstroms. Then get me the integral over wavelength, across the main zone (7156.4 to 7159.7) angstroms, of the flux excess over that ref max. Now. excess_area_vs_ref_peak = -23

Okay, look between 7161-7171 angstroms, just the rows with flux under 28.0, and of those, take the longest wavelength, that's 7170.37 angstroms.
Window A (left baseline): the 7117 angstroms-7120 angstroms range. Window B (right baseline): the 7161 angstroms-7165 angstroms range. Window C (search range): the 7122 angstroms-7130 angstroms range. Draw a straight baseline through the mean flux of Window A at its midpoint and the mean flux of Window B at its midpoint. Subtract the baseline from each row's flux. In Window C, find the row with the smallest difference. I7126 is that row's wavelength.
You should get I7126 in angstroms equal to 7124.29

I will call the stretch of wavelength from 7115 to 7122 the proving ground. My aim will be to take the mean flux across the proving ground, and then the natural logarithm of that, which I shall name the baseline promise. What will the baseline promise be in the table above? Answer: 3.30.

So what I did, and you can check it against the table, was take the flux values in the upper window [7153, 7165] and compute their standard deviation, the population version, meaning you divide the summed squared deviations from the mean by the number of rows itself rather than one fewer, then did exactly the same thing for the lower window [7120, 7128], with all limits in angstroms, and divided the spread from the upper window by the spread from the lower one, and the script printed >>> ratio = 0.45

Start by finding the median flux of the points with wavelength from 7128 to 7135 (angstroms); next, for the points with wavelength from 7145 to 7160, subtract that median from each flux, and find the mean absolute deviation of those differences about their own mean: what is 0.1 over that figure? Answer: 0.067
